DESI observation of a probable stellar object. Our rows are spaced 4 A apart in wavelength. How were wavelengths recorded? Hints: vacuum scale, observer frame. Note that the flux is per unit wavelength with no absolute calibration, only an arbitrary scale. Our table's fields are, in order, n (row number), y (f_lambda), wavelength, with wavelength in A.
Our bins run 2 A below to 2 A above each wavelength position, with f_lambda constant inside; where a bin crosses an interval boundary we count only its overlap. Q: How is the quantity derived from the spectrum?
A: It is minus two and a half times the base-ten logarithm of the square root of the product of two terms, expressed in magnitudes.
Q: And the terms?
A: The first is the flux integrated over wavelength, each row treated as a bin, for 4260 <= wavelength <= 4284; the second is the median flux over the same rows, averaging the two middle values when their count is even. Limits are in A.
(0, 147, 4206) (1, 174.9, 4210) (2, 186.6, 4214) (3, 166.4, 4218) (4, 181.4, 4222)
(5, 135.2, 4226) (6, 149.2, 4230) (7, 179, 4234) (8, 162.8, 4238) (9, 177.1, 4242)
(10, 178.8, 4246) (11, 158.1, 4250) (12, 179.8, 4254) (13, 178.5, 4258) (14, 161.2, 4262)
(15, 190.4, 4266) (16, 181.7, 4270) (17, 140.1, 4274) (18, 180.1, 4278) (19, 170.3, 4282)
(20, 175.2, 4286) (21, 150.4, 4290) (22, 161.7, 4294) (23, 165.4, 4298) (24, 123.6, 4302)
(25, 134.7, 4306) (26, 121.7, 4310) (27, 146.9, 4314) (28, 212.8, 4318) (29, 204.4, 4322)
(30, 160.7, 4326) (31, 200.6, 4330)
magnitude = -7.32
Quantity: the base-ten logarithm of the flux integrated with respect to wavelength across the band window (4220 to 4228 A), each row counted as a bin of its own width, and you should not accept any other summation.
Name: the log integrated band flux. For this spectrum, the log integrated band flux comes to 3.10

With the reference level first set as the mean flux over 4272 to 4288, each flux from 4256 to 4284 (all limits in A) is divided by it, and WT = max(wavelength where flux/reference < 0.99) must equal 4274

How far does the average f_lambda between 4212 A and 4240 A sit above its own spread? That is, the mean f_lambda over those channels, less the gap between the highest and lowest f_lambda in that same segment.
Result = 114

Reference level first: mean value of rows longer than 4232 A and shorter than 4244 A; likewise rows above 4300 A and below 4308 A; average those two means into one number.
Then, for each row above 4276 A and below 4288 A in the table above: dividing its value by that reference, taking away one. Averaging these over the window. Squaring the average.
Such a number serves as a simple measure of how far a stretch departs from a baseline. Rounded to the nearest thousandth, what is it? 0.026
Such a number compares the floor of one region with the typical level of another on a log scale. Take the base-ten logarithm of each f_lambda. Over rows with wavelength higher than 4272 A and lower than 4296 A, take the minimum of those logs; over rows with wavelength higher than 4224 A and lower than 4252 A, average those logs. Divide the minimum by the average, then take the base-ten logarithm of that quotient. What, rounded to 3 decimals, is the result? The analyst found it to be -0.013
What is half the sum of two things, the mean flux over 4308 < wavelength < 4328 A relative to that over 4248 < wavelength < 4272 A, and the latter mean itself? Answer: 88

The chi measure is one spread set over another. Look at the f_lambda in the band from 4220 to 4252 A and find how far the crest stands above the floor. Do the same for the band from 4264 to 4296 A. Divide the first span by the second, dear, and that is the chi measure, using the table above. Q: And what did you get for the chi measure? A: 0.92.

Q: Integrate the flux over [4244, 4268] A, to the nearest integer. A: 4187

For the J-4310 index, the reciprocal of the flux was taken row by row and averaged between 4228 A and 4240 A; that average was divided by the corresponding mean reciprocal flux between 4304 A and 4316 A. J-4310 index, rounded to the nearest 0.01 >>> 0.82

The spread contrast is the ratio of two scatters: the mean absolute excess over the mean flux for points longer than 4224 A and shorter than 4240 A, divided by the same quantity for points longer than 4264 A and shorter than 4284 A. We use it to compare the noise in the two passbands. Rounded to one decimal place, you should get 1.0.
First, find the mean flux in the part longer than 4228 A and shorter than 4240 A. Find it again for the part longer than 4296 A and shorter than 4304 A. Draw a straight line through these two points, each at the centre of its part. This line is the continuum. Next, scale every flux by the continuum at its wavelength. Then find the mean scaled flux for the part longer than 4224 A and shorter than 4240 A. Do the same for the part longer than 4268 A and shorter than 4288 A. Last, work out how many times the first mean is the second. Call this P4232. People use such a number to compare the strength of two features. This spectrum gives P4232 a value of 0.85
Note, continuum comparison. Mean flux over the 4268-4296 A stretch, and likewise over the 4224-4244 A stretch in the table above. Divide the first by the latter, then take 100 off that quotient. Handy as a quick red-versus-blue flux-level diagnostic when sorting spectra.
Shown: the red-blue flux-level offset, -99.0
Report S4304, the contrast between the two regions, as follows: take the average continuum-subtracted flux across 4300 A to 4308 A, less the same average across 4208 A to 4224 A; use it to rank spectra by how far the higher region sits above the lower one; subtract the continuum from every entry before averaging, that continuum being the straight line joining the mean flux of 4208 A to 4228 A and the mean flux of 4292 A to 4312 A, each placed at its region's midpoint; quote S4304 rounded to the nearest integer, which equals -19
